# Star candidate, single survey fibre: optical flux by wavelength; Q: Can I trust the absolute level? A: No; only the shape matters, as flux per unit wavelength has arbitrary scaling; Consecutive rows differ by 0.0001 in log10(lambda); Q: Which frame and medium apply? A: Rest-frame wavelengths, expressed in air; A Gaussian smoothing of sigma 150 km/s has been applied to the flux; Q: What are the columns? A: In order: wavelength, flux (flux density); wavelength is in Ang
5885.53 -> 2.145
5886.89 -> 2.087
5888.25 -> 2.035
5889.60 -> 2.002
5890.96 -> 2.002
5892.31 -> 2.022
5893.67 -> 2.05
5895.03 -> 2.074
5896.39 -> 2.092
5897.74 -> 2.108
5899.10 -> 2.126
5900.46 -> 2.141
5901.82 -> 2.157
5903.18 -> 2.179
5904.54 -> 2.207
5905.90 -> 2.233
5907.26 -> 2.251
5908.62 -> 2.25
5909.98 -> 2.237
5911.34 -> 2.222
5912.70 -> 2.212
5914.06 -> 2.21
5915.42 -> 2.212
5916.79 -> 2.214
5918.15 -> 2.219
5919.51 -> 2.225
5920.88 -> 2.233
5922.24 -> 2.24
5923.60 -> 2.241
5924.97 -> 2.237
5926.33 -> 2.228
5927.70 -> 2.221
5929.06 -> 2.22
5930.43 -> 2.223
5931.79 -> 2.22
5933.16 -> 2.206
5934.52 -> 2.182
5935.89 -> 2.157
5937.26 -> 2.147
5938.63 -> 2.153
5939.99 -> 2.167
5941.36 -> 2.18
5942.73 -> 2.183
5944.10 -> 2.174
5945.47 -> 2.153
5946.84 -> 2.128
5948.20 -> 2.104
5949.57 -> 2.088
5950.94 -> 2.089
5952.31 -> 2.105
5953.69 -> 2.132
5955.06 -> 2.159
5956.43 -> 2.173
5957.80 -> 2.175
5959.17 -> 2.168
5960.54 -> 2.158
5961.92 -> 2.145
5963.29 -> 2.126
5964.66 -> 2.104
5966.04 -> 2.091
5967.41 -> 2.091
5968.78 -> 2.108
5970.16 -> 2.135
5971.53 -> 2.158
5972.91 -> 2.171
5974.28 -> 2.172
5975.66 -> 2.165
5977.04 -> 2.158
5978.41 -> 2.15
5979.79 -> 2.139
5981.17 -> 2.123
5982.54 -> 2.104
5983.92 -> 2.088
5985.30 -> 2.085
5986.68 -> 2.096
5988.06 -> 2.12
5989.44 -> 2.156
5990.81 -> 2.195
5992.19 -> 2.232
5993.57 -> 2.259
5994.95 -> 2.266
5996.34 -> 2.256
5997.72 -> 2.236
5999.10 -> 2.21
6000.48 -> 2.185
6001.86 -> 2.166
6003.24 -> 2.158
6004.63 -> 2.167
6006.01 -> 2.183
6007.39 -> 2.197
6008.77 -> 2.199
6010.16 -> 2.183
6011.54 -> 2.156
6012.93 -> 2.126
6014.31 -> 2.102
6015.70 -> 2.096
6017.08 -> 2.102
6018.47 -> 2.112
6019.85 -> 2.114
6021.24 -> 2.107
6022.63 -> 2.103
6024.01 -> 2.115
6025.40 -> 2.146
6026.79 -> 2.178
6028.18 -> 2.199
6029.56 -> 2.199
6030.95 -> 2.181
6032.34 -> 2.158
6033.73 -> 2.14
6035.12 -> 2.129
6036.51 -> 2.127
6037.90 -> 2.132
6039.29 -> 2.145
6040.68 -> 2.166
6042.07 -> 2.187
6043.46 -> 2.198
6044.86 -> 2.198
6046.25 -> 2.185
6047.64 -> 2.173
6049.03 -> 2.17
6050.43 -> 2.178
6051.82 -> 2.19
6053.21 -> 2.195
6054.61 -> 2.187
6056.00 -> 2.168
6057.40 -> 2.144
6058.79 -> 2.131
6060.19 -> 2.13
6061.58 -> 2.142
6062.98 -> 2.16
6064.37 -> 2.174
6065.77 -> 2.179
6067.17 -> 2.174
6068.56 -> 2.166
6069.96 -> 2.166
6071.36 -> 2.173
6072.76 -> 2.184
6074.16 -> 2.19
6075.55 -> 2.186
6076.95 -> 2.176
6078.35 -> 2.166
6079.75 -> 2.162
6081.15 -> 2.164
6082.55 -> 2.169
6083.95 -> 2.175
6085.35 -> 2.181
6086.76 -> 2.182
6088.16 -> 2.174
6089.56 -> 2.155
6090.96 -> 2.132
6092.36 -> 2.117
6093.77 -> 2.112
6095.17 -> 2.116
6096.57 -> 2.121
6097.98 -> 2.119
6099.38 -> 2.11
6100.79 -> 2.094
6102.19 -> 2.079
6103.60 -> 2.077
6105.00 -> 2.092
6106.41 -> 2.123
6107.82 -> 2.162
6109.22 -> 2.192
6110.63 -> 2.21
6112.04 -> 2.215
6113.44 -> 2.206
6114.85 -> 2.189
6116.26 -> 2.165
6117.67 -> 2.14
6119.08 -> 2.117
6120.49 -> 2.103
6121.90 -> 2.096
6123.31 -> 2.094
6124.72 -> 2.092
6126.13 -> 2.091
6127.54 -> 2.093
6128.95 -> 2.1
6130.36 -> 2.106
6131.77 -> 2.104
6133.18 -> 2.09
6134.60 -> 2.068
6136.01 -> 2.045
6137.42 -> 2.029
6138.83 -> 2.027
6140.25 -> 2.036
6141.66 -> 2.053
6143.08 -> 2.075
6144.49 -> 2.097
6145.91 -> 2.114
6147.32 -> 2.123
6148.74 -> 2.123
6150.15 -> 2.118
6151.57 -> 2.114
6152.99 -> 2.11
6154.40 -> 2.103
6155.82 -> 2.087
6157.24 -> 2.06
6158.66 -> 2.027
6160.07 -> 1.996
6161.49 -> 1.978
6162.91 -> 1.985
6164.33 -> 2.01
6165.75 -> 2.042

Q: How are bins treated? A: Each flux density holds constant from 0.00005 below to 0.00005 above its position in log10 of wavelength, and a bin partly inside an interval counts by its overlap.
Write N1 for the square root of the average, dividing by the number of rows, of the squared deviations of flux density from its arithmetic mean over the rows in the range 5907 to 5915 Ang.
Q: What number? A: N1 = 0.017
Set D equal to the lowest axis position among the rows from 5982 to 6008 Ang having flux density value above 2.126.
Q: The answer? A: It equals 5989.44 Ang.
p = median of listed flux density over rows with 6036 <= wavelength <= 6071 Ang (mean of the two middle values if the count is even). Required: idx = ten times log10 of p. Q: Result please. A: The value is 3.36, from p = 2.170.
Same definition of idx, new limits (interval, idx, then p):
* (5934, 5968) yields 3.33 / 2.153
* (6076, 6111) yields 3.33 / 2.155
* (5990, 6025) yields 3.36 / 2.167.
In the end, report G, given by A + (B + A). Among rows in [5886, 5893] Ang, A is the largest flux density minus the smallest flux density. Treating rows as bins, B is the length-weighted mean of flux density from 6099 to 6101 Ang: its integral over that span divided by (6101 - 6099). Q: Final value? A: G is 2.27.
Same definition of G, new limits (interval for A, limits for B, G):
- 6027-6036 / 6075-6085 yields 2.31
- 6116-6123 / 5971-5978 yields 2.30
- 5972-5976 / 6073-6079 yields 2.20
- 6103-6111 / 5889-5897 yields 2.30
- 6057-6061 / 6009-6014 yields 2.18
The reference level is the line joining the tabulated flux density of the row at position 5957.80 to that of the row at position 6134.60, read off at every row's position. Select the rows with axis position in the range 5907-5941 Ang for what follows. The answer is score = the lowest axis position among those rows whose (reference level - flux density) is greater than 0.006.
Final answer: 5934.52 Ang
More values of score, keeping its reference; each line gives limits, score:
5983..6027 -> 5983.92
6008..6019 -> 6012.93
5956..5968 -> 5959.17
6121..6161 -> 6136.01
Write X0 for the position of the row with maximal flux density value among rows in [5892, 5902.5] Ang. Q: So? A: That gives 5901.82 Ang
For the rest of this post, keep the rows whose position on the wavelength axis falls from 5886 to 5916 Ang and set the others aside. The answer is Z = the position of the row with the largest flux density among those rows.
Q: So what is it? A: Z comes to 5907.26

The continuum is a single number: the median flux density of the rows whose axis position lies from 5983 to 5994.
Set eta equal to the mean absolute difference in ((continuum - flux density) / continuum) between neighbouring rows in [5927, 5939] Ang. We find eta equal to 0.0050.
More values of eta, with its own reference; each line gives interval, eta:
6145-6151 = 0.0022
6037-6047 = 0.0062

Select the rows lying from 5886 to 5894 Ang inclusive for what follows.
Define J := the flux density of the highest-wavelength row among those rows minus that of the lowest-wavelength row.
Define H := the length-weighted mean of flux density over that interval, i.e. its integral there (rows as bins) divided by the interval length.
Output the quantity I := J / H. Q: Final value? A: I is -0.018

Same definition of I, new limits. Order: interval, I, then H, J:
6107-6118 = -0.010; 2.19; -0.022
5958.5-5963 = -0.011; 2.15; -0.023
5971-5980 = -0.009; 2.16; -0.019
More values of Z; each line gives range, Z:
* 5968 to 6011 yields 5994.95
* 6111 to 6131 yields 6112.04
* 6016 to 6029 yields 6028.18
